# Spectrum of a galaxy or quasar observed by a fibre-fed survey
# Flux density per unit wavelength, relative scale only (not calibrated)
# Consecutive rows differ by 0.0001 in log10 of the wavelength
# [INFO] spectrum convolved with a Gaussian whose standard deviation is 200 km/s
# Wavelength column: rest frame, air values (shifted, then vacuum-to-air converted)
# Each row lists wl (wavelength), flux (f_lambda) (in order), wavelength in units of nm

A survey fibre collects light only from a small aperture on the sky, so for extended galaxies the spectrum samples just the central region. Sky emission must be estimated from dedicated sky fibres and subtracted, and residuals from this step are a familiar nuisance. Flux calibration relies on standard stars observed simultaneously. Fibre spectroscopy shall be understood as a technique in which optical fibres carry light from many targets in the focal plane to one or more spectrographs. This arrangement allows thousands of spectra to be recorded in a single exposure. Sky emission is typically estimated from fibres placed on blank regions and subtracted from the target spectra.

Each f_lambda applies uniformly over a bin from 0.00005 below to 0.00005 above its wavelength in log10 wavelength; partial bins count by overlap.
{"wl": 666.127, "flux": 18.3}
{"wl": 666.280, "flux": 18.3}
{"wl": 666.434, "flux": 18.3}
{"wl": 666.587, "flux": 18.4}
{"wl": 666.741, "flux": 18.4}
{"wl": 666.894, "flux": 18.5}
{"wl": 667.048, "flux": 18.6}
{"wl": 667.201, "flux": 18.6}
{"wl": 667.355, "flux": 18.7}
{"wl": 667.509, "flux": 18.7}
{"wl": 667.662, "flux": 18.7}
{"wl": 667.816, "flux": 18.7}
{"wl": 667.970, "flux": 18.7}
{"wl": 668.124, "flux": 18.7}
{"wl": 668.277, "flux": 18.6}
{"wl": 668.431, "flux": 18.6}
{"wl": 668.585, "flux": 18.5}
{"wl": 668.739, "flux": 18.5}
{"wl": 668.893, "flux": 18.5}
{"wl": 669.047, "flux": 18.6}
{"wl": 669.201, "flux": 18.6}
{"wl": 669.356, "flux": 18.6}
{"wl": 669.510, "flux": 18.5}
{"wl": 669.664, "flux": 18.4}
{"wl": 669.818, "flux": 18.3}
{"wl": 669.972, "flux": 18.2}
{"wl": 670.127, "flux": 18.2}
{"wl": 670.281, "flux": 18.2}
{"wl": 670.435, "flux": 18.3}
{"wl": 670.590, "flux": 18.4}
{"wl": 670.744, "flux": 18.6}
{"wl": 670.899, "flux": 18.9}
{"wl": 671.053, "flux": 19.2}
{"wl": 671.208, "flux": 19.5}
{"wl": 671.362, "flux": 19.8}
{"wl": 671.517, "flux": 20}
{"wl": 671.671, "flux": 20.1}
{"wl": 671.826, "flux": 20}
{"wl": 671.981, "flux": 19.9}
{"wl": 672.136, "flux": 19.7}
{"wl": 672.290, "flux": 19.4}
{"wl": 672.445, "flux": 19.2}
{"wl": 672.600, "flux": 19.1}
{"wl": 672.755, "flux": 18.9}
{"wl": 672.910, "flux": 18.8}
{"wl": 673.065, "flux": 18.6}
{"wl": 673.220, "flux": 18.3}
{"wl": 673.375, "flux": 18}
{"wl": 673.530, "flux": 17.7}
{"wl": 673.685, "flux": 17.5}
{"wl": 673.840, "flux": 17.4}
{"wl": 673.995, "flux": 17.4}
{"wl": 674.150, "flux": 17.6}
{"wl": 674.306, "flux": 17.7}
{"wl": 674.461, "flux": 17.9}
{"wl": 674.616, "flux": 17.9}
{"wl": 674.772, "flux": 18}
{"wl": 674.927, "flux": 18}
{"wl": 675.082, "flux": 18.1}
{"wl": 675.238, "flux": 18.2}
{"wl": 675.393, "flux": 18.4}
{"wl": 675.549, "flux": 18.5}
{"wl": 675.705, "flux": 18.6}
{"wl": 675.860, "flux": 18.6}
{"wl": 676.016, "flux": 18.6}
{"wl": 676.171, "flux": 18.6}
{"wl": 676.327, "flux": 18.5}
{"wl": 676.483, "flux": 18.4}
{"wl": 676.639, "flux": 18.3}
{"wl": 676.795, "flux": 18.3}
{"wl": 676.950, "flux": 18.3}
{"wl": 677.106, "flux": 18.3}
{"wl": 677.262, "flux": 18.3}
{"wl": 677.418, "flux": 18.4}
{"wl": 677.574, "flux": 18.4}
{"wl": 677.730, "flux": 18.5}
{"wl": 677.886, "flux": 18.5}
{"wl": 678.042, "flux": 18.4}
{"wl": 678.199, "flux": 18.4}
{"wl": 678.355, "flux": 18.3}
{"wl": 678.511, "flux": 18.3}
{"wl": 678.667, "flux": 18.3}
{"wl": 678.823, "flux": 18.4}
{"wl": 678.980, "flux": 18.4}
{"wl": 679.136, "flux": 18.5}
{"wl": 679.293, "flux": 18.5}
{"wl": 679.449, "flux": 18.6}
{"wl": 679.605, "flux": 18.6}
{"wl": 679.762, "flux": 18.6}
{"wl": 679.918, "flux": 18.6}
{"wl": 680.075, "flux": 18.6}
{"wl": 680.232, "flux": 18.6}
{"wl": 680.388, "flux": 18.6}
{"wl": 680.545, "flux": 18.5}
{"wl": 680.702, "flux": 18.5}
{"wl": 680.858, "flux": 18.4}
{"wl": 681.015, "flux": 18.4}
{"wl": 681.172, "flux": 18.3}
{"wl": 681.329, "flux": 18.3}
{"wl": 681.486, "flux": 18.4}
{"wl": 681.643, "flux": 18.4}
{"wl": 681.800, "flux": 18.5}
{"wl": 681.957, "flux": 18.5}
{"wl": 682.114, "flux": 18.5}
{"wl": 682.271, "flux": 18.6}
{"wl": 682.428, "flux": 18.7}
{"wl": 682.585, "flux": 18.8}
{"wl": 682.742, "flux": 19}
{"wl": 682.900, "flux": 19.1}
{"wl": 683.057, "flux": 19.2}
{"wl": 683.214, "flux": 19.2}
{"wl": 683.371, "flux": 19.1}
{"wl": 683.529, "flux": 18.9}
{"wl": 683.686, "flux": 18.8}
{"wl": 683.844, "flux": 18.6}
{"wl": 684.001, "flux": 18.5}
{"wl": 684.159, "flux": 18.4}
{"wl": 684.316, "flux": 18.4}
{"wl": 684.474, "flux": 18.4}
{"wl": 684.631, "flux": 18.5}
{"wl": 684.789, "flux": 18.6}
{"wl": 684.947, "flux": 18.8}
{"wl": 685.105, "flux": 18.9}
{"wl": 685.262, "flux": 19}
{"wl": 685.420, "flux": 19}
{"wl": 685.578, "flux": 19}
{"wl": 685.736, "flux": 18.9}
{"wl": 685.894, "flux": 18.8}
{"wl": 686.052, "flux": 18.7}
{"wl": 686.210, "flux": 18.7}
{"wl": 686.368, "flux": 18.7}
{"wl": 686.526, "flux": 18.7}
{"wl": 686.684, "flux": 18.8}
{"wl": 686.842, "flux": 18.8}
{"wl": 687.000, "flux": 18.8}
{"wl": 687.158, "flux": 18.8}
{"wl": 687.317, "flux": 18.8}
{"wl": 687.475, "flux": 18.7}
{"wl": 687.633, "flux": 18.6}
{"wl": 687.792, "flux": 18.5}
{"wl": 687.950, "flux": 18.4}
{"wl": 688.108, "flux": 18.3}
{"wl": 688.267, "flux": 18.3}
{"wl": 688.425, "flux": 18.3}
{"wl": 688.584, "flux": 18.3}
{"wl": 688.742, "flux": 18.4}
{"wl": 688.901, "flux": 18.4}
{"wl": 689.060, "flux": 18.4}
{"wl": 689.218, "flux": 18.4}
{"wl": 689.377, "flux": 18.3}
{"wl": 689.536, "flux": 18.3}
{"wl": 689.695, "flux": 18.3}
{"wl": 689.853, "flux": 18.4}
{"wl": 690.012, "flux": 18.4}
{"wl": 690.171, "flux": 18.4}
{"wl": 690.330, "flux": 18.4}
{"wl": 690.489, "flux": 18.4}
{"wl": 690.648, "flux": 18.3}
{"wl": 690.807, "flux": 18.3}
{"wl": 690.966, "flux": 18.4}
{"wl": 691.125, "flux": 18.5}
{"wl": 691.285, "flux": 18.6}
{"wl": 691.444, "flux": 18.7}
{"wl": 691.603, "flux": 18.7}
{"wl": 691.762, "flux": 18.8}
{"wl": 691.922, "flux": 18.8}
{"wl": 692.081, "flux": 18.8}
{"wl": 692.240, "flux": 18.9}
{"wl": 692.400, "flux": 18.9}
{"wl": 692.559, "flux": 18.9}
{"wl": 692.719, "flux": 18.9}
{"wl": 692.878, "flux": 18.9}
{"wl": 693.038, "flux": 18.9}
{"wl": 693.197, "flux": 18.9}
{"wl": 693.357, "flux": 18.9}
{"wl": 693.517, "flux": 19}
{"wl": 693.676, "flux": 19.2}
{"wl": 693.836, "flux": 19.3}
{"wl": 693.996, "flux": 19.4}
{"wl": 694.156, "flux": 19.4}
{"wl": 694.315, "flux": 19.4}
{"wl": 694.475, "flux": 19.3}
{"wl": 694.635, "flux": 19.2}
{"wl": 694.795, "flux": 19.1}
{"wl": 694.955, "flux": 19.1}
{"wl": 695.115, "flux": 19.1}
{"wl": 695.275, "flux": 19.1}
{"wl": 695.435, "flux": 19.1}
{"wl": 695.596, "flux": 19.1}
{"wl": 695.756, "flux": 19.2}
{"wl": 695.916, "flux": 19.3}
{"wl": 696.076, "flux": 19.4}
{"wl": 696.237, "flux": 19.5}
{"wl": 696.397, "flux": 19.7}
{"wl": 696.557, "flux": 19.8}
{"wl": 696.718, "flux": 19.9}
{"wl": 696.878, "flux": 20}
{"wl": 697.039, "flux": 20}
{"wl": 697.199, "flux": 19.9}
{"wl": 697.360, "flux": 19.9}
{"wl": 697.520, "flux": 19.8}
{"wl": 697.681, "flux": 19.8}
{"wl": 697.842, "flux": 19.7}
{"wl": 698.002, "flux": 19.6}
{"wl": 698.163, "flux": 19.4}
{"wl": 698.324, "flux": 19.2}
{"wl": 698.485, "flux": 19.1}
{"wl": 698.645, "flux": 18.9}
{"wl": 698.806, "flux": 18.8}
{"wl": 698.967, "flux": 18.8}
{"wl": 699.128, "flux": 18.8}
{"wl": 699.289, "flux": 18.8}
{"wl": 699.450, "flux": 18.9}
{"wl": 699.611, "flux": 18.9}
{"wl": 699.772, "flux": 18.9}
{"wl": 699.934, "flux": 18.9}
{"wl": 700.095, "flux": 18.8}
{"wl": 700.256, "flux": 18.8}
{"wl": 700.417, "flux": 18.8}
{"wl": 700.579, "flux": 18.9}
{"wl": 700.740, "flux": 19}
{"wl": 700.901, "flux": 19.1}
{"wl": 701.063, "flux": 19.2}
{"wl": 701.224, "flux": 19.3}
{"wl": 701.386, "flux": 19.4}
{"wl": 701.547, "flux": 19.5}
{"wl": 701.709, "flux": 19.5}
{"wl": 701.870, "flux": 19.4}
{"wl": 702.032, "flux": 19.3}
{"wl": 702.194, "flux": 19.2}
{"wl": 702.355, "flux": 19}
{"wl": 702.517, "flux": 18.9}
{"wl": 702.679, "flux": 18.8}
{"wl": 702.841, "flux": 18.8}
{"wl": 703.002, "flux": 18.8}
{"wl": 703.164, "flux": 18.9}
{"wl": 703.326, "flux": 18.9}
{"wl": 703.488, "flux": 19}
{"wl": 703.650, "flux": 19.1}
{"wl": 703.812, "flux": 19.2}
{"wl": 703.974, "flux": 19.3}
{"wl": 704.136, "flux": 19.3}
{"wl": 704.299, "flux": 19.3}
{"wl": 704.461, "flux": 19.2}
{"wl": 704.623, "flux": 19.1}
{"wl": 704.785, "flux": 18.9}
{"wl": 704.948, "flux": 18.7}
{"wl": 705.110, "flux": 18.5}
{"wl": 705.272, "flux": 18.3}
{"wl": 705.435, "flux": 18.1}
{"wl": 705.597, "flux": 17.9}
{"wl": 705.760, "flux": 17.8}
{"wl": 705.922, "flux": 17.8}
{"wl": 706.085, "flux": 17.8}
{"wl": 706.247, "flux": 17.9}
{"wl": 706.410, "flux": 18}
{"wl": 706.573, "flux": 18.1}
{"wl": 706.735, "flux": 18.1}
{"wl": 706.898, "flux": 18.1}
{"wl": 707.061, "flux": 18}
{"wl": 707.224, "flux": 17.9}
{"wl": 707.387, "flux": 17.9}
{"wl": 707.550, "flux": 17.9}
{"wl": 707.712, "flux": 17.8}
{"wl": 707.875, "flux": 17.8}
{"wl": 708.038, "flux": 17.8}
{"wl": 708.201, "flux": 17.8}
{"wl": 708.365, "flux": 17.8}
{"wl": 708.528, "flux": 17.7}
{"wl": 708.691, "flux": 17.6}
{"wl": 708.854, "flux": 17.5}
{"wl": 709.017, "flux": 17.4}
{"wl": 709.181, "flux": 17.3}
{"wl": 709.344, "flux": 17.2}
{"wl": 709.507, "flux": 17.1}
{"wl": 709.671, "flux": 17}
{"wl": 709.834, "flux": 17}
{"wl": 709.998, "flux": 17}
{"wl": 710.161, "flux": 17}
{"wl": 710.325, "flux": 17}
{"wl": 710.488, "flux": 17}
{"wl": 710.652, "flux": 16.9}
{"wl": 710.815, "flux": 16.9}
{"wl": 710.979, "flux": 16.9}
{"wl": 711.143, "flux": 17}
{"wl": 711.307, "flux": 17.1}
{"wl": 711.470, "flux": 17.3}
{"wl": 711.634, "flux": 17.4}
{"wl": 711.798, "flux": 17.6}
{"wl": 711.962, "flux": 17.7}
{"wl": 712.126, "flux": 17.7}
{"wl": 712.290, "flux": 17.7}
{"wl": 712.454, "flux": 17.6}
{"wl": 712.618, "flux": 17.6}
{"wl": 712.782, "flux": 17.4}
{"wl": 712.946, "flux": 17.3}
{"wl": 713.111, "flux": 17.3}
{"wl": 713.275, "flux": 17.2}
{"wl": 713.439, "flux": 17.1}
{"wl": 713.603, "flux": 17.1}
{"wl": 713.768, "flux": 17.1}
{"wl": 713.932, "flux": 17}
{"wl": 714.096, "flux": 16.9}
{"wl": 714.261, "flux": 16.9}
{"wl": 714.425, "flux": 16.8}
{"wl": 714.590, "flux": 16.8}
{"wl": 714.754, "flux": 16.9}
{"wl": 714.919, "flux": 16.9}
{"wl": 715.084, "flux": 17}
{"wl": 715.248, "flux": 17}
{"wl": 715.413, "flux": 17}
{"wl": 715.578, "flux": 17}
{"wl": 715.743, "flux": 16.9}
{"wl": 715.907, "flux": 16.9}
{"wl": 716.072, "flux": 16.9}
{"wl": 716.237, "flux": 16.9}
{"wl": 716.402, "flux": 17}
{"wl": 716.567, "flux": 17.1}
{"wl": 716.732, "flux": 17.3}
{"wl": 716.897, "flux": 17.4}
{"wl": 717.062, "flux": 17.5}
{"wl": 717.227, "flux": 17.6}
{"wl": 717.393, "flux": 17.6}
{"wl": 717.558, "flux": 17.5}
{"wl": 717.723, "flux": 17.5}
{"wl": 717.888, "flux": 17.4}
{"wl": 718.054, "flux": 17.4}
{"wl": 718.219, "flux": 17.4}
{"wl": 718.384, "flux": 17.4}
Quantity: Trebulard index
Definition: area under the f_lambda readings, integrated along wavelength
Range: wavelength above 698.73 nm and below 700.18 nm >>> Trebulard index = 27.3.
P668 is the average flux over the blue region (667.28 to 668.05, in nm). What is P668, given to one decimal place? 18.7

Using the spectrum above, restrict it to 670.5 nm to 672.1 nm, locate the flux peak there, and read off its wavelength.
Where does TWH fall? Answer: 671.671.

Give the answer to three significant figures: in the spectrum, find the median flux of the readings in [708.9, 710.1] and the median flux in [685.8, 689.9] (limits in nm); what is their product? 315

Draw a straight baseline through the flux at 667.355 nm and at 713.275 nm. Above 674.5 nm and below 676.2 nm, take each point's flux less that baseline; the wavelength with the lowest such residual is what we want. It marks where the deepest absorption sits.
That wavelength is 674.616 nm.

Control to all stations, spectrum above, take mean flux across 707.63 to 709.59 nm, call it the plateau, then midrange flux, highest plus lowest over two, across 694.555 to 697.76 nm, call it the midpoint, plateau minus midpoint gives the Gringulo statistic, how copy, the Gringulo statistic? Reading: -2.0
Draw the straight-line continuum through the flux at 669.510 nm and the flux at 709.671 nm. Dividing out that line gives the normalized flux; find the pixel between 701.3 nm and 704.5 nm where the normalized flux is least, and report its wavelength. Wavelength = 702.679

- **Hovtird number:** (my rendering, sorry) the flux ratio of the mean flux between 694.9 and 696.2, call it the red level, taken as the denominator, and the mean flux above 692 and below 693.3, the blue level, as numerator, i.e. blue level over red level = 0.99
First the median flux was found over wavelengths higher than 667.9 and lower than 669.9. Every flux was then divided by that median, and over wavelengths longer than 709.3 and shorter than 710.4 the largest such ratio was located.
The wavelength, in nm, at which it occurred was 709.344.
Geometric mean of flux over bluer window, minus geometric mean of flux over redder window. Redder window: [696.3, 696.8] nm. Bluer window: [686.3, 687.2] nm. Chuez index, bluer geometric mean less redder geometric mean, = -1.0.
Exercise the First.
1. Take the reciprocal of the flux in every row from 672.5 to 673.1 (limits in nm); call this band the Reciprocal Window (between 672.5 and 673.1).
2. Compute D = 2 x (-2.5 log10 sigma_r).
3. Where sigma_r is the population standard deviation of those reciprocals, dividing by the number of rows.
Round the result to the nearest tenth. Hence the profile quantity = 16.5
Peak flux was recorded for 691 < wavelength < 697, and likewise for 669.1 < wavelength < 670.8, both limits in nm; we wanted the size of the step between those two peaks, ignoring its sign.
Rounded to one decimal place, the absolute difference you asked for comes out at 1.4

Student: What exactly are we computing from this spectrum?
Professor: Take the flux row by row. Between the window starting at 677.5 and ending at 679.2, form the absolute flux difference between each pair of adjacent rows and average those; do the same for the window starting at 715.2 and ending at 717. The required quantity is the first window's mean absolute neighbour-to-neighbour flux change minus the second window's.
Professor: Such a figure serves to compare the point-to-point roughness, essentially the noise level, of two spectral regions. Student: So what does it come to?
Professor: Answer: -0.010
